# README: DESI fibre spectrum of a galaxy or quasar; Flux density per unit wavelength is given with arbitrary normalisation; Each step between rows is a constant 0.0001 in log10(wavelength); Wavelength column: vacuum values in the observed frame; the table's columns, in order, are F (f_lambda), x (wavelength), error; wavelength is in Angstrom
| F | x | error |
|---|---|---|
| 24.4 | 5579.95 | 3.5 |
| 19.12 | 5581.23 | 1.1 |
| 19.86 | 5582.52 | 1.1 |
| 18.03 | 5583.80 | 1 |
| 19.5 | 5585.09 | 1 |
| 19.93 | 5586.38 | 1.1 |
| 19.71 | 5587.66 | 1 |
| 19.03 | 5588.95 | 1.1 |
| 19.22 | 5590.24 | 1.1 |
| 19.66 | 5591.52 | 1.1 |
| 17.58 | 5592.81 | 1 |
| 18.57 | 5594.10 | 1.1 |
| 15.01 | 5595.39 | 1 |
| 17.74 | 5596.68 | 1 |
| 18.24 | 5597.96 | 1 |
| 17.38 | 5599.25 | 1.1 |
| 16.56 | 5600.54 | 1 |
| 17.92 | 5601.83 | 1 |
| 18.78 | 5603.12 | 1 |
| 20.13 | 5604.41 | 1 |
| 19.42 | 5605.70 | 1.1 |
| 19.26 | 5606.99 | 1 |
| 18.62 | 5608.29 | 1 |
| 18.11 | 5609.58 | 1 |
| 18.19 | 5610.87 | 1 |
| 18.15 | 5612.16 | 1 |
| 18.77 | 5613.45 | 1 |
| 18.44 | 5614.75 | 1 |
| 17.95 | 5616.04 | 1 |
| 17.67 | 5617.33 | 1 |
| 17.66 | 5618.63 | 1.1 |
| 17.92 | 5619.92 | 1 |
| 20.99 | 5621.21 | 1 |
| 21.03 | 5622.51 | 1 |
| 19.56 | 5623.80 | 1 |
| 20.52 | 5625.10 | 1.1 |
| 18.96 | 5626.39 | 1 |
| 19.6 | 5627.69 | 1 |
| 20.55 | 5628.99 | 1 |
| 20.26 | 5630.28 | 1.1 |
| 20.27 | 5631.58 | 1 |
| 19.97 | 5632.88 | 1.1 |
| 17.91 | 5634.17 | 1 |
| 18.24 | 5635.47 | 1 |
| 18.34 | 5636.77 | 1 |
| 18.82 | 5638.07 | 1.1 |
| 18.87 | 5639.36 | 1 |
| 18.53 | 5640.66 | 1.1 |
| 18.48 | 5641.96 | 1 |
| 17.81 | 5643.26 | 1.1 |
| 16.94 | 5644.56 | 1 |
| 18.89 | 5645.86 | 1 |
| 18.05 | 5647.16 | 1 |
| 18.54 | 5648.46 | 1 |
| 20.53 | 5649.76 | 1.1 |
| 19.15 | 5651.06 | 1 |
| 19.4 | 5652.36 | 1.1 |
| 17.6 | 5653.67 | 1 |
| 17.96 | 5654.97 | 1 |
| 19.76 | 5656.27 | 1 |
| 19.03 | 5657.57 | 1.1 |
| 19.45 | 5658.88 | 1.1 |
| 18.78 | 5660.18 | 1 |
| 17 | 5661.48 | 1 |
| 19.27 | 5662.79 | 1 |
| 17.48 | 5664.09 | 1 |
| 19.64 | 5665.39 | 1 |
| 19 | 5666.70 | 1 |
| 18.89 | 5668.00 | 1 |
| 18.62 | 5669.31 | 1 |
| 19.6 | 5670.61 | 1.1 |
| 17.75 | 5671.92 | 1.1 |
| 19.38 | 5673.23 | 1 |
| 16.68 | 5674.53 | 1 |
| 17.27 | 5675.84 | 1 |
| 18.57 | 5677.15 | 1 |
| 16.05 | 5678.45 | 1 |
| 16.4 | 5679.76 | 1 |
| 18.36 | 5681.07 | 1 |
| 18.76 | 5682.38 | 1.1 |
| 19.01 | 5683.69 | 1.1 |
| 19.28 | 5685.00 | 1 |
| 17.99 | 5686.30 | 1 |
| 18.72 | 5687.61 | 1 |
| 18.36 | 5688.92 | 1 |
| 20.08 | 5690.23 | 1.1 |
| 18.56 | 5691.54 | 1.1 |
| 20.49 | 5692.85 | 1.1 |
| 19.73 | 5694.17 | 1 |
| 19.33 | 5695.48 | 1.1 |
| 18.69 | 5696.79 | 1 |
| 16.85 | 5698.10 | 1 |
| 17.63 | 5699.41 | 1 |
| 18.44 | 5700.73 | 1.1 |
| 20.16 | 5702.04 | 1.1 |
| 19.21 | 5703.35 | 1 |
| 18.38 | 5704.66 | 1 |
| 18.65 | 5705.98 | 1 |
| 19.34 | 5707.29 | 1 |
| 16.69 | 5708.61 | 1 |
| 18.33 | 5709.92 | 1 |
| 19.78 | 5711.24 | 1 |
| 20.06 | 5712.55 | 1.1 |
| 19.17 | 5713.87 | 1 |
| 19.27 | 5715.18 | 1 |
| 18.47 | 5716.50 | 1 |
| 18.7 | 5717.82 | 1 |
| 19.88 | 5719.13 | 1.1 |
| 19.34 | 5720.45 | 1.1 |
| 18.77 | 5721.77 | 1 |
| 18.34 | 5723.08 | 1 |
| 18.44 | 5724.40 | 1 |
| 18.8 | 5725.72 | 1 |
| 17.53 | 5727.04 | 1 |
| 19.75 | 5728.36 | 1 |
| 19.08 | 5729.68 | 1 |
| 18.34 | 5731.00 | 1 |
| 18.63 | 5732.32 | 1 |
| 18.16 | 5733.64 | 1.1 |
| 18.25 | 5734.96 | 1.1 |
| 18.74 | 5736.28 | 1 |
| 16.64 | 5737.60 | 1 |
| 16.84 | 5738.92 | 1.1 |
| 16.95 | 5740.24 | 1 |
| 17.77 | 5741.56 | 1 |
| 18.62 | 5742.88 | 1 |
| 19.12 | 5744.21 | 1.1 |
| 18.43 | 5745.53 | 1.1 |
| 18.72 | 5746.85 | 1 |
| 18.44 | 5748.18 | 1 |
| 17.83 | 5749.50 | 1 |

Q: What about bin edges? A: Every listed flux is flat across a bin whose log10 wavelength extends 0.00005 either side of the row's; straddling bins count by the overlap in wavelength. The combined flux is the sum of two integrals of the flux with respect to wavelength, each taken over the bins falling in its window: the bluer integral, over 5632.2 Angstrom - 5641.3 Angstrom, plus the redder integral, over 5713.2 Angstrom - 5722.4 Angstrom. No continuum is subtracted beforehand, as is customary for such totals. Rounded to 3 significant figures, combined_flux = 346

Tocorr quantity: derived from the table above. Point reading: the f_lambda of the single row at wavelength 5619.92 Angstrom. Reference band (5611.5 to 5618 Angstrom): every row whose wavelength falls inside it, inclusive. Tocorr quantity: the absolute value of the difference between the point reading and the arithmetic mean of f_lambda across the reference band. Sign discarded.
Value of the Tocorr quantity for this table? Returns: 0.3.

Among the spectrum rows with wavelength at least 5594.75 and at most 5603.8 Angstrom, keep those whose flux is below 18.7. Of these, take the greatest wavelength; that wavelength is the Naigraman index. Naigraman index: 5601.83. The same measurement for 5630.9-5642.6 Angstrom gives 5641.96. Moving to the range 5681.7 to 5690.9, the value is 5688.92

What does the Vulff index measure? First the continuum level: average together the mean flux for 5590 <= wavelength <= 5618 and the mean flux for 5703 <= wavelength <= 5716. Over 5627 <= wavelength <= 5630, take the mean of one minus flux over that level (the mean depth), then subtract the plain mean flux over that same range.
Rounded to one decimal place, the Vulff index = -20.2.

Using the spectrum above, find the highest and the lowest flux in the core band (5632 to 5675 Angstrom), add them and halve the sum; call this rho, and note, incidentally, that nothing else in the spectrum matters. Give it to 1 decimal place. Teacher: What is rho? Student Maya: 18.6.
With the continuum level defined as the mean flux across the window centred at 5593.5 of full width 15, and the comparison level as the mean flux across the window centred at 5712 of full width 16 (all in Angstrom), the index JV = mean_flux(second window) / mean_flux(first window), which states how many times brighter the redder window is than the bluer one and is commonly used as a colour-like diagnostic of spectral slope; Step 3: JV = 1.04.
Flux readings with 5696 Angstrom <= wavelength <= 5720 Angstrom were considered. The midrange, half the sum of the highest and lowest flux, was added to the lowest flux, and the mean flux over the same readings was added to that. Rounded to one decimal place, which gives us 53.9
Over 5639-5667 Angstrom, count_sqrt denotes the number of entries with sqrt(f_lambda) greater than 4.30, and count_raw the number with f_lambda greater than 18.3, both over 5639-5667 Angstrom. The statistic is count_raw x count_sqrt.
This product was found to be 210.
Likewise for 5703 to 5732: 280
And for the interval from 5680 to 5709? 252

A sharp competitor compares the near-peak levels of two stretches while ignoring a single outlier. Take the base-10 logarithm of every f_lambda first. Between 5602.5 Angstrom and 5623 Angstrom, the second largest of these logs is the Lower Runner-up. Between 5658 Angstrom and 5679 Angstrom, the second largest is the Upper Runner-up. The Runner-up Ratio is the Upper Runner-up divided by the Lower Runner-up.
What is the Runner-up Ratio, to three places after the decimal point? 0.977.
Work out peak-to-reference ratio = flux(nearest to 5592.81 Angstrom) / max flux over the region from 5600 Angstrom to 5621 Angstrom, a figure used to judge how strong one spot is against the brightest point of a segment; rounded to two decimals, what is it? 0.87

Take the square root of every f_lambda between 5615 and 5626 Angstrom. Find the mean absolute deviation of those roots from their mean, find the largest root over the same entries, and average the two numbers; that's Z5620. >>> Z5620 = 2.37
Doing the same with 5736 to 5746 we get 2.24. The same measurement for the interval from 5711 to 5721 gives 2.26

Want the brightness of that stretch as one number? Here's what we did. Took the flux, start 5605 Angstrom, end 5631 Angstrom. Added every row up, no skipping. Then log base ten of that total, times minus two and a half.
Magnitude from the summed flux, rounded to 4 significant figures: -6.454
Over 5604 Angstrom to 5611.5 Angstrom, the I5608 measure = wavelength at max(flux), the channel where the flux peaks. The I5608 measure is 5604.41 Angstrom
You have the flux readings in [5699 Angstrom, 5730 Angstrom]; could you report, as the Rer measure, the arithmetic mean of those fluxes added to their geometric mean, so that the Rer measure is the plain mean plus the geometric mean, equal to 37.67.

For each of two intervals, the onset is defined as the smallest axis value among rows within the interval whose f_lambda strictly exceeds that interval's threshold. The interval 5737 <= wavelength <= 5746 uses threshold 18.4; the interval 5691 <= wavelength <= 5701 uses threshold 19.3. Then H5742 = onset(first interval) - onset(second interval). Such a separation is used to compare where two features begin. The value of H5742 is 50.0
